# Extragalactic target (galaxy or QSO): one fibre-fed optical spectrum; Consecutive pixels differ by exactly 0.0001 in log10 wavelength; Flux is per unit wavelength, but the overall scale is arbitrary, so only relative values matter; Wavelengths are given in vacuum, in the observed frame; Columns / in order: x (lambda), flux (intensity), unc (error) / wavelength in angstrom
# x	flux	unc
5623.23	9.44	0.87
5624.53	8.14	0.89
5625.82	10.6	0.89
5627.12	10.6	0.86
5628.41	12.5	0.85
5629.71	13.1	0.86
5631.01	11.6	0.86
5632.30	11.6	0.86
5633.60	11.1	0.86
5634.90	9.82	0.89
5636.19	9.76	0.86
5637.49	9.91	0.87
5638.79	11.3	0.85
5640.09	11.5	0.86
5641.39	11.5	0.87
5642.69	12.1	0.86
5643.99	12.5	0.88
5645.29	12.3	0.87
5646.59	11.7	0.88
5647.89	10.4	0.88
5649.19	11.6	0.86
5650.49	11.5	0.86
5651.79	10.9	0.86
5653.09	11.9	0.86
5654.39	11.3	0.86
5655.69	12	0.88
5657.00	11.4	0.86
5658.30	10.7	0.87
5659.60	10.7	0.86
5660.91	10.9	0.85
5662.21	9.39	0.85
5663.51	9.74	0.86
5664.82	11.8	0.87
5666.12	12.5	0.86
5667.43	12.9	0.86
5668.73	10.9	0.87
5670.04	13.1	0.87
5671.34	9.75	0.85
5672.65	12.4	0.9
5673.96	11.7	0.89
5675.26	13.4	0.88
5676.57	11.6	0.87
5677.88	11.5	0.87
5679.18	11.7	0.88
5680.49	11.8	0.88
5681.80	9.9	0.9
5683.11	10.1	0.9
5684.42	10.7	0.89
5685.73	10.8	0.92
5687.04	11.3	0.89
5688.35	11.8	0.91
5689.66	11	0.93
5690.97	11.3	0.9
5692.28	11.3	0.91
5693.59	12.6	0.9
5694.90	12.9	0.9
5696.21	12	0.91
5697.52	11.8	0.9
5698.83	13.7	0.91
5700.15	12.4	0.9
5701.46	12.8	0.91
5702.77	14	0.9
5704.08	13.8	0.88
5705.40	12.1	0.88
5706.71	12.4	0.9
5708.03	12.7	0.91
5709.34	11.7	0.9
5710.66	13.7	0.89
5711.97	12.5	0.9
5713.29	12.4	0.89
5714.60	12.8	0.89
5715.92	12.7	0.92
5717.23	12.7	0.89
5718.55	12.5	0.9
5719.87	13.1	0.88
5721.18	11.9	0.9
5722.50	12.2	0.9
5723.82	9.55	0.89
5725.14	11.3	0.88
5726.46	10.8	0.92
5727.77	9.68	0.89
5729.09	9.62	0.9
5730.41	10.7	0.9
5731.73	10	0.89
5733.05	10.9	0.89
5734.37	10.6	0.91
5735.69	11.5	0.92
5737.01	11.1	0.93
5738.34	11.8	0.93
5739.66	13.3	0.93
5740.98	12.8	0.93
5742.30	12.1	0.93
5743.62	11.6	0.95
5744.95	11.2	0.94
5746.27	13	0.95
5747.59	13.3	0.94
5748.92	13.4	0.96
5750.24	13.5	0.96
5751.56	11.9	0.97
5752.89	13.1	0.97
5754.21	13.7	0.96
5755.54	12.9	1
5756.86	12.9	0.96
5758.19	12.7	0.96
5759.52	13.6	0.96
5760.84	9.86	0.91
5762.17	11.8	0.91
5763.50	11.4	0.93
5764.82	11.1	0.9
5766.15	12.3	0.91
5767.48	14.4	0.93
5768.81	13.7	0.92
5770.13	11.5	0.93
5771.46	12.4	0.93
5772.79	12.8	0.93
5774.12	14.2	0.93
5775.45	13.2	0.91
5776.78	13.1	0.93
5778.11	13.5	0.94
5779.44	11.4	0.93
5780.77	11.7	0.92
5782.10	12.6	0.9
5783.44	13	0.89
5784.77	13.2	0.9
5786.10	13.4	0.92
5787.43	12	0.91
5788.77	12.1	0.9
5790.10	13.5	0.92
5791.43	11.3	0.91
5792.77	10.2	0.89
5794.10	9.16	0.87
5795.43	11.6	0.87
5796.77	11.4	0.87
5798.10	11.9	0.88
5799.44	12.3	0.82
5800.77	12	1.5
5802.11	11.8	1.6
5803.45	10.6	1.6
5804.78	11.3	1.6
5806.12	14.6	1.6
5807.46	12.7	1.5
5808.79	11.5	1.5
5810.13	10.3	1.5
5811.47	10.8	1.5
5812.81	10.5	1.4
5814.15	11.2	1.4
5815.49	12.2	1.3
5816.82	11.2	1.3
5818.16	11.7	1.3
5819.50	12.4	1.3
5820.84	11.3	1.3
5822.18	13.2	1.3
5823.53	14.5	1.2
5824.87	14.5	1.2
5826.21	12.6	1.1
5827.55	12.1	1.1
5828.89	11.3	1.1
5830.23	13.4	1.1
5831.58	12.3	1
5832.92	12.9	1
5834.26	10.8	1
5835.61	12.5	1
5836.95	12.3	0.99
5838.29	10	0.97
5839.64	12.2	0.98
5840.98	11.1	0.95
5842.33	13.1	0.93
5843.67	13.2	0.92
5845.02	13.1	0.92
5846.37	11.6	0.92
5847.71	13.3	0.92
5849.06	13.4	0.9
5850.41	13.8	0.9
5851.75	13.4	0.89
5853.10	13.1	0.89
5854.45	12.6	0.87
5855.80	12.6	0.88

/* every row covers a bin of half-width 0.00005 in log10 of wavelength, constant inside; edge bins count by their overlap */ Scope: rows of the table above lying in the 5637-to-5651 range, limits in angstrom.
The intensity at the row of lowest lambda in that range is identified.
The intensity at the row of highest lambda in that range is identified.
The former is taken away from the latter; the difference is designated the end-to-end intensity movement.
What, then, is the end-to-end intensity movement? 1.6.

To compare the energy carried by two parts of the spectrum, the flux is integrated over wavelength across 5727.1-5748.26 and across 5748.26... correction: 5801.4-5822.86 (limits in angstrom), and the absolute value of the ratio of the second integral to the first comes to 1.04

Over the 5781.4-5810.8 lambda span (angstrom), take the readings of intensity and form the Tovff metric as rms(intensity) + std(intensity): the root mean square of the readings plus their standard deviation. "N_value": 13.2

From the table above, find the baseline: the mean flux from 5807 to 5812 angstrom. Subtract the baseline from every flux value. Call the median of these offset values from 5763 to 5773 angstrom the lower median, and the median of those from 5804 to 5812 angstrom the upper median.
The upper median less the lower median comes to -0.95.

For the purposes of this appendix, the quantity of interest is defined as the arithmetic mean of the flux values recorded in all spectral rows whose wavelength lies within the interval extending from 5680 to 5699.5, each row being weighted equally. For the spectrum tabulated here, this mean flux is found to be 11.5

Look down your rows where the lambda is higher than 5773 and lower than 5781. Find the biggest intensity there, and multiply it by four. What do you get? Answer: 56.8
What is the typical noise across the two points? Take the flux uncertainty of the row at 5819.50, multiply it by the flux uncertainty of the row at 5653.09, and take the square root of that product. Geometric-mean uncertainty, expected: 1.057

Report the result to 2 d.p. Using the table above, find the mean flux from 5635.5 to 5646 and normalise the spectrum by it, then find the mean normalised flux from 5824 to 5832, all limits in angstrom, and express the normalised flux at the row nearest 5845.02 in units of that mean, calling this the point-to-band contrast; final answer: 1.03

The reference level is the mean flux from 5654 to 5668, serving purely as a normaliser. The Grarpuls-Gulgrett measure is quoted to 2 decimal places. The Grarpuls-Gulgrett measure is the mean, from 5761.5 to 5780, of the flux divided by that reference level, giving 1.13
